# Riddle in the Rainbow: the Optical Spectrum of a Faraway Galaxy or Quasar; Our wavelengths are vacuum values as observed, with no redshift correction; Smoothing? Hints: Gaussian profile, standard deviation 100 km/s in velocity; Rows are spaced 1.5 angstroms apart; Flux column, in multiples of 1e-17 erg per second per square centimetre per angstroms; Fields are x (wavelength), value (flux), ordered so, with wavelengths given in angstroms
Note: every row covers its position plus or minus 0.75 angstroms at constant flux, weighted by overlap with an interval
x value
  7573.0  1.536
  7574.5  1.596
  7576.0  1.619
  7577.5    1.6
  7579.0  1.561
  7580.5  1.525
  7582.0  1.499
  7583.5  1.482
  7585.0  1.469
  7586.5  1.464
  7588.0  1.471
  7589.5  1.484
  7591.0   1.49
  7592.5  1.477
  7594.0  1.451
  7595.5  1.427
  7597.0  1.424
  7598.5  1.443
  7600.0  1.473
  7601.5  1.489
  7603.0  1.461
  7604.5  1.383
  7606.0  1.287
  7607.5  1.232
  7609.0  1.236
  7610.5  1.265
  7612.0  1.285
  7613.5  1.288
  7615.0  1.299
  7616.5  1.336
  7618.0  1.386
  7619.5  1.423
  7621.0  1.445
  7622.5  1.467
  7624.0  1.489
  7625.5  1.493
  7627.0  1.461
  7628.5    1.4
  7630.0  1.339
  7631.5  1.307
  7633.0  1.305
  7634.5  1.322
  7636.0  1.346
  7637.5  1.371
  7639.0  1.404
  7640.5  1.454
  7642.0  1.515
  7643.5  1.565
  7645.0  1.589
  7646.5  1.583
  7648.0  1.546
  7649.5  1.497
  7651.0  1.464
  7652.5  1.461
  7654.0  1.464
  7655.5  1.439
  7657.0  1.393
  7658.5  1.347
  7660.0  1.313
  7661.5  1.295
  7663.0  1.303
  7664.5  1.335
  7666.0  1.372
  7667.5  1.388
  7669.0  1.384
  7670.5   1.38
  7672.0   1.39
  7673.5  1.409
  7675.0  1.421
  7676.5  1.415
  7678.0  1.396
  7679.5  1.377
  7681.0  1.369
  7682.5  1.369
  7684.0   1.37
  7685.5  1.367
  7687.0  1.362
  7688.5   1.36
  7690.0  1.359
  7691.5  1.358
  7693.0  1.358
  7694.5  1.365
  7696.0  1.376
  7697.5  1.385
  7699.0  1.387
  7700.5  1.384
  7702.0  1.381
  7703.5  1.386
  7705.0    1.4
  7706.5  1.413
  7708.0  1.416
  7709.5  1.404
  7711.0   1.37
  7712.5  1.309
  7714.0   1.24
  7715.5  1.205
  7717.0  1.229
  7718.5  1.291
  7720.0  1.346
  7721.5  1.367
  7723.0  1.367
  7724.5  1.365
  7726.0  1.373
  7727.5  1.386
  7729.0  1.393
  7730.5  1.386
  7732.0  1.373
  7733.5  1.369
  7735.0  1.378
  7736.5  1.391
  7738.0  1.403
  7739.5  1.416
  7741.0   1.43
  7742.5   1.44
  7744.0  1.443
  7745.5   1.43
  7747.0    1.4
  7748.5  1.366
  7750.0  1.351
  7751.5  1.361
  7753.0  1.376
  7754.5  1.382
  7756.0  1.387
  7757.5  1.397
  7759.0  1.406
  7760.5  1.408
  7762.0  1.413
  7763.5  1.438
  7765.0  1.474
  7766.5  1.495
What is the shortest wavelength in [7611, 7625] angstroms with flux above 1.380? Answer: 7618.0 angstroms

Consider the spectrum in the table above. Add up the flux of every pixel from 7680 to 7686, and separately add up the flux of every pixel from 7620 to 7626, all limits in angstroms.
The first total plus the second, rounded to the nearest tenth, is 11.4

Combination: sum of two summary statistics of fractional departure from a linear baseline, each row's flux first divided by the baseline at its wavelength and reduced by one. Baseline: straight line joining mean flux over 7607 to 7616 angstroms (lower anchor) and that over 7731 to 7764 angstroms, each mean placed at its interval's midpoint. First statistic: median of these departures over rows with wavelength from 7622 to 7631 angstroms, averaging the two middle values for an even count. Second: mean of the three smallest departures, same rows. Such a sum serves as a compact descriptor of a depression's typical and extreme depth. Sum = 0.23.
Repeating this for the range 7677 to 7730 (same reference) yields -0.09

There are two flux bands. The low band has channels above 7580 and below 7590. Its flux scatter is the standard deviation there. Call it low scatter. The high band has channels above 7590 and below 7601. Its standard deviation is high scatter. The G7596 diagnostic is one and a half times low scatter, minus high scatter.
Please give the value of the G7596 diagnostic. 0.006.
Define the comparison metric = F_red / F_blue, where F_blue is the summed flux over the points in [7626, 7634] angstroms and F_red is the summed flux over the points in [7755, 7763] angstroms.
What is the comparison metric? 1.03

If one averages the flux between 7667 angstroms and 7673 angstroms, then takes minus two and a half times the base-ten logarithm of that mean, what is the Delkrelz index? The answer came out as -0.35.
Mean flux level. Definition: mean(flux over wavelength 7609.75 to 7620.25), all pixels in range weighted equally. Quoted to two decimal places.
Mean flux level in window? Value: 1.33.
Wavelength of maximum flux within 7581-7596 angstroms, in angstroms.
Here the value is 7582.0 angstroms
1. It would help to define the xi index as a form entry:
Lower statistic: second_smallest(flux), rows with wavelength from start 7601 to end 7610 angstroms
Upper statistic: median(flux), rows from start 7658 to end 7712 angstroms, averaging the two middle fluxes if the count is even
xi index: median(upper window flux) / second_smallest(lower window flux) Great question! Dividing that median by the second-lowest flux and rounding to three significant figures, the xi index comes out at 1.11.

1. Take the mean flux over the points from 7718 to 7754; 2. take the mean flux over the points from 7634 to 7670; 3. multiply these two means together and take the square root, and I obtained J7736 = 1.40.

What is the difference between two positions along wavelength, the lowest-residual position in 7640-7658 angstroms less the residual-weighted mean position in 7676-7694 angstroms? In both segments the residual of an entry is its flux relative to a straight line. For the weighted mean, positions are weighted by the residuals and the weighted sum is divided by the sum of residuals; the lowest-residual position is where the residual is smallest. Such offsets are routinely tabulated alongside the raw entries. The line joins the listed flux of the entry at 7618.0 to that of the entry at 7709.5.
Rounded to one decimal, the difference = -30.6 angstroms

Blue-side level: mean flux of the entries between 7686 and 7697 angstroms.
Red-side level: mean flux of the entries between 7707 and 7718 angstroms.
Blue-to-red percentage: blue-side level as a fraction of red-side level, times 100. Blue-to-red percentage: 104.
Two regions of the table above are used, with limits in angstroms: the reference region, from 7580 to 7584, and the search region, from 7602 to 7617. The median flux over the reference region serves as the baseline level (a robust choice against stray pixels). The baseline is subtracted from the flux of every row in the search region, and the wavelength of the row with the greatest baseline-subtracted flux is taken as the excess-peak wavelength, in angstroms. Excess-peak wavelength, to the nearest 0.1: 7603.0 angstroms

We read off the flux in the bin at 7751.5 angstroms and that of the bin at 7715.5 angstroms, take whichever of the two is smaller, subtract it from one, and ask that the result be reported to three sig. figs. -0.205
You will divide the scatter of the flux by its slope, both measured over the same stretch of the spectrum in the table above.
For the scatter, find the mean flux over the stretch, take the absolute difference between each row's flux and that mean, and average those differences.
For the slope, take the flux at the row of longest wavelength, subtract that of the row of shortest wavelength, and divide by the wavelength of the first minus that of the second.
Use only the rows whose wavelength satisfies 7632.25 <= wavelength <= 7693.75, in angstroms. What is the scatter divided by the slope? 65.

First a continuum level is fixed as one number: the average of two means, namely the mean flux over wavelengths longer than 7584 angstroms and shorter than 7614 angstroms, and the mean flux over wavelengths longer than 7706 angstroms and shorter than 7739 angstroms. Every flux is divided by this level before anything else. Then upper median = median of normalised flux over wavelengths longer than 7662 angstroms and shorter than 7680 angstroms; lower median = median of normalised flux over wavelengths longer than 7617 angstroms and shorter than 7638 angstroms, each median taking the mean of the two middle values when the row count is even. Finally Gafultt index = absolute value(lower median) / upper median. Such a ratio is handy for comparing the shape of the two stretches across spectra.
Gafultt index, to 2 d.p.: 1.01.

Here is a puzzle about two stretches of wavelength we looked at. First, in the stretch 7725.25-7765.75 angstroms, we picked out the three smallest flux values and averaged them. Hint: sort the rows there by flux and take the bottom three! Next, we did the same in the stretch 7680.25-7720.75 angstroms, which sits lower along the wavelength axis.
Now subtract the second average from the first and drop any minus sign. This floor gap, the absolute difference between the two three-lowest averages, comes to 0.13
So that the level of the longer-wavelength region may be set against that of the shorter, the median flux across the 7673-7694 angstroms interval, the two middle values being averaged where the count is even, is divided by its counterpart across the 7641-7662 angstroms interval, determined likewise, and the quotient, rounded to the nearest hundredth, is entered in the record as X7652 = 0.94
